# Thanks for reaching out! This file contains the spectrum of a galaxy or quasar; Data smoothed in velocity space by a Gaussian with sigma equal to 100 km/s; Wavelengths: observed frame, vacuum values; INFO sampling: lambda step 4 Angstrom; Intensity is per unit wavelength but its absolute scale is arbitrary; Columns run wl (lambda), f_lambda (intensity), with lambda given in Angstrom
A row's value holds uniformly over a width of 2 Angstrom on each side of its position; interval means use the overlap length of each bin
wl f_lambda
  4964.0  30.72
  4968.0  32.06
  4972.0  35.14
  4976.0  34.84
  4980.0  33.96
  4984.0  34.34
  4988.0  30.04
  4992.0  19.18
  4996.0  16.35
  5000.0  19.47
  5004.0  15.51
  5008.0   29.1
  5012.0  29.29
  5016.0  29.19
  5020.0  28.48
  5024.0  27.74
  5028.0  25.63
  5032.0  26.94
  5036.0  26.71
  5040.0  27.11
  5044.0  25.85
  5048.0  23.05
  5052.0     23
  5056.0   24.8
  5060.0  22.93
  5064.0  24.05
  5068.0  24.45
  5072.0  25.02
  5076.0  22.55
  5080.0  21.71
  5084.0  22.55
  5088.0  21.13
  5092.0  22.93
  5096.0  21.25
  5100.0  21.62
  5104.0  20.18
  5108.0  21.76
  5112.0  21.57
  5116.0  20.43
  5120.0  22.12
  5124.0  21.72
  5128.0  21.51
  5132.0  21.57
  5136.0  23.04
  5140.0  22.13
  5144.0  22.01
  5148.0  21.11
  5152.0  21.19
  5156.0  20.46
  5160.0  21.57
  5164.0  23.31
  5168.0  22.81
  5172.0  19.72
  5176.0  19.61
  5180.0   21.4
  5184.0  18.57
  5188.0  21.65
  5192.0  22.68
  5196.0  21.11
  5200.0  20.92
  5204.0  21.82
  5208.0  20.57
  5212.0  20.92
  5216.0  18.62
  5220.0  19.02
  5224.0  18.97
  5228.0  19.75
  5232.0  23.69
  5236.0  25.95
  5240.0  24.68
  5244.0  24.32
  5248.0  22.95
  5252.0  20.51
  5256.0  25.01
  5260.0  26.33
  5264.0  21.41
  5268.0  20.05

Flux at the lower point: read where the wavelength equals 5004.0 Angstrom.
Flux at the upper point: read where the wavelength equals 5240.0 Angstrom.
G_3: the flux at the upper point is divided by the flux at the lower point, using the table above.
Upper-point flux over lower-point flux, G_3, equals 1.59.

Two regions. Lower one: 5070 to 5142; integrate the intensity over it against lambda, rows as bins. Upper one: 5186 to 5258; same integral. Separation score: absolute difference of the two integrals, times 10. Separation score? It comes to 66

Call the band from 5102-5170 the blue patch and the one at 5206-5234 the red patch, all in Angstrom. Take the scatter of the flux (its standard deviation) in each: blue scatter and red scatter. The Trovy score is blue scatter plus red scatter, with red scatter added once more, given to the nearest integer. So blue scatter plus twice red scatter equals 4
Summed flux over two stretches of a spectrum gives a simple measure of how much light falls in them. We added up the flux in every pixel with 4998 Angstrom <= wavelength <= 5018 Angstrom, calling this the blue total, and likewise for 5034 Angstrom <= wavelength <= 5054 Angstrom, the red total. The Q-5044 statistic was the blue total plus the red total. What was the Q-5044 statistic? 248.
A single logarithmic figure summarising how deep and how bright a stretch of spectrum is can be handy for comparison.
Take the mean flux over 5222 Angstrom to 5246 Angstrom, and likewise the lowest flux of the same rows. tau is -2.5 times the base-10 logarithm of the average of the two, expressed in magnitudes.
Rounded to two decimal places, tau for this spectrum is -3.30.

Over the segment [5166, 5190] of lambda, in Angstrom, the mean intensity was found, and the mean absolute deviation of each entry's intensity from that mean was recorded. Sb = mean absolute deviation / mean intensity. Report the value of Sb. 0.064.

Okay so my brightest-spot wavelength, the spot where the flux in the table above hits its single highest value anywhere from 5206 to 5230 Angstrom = 5212.0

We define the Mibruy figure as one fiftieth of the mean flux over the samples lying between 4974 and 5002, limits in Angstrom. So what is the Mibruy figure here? 0.54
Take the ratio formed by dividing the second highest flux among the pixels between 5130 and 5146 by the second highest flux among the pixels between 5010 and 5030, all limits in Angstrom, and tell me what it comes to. 0.76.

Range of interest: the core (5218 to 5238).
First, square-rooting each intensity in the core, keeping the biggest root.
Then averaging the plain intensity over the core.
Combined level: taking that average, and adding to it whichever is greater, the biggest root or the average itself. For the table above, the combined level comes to 43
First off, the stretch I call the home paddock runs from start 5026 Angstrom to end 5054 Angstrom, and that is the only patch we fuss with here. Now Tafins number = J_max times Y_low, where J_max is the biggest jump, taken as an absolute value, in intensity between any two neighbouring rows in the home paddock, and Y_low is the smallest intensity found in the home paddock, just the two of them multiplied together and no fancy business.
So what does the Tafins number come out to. 64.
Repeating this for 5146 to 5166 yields 36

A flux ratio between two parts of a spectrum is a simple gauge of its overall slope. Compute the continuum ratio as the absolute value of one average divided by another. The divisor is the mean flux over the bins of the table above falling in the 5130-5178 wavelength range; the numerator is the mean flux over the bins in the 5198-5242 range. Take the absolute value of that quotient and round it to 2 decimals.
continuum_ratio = 0.99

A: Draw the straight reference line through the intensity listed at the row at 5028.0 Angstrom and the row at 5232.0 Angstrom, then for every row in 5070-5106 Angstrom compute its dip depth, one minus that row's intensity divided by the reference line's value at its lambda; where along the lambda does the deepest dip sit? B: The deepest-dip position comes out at 5104.0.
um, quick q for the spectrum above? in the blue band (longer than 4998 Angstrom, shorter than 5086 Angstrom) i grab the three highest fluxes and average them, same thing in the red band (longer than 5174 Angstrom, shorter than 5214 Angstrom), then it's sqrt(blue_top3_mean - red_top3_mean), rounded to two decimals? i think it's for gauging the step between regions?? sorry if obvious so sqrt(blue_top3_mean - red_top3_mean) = 2.67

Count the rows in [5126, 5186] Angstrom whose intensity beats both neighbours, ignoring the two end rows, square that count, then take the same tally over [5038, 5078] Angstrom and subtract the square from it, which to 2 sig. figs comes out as -14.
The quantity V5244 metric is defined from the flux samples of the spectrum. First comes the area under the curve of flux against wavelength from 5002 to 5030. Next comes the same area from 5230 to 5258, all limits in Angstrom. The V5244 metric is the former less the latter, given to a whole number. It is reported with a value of 71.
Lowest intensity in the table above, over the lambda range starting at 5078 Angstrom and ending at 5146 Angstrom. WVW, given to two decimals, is 20.18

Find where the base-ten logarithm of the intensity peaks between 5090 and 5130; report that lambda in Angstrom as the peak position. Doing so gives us 5092.0 Angstrom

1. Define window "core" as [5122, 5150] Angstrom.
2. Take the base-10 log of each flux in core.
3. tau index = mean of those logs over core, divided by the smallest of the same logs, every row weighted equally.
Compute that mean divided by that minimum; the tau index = 1.01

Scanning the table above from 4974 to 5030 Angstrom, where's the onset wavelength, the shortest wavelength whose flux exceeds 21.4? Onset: 4976.0 Angstrom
